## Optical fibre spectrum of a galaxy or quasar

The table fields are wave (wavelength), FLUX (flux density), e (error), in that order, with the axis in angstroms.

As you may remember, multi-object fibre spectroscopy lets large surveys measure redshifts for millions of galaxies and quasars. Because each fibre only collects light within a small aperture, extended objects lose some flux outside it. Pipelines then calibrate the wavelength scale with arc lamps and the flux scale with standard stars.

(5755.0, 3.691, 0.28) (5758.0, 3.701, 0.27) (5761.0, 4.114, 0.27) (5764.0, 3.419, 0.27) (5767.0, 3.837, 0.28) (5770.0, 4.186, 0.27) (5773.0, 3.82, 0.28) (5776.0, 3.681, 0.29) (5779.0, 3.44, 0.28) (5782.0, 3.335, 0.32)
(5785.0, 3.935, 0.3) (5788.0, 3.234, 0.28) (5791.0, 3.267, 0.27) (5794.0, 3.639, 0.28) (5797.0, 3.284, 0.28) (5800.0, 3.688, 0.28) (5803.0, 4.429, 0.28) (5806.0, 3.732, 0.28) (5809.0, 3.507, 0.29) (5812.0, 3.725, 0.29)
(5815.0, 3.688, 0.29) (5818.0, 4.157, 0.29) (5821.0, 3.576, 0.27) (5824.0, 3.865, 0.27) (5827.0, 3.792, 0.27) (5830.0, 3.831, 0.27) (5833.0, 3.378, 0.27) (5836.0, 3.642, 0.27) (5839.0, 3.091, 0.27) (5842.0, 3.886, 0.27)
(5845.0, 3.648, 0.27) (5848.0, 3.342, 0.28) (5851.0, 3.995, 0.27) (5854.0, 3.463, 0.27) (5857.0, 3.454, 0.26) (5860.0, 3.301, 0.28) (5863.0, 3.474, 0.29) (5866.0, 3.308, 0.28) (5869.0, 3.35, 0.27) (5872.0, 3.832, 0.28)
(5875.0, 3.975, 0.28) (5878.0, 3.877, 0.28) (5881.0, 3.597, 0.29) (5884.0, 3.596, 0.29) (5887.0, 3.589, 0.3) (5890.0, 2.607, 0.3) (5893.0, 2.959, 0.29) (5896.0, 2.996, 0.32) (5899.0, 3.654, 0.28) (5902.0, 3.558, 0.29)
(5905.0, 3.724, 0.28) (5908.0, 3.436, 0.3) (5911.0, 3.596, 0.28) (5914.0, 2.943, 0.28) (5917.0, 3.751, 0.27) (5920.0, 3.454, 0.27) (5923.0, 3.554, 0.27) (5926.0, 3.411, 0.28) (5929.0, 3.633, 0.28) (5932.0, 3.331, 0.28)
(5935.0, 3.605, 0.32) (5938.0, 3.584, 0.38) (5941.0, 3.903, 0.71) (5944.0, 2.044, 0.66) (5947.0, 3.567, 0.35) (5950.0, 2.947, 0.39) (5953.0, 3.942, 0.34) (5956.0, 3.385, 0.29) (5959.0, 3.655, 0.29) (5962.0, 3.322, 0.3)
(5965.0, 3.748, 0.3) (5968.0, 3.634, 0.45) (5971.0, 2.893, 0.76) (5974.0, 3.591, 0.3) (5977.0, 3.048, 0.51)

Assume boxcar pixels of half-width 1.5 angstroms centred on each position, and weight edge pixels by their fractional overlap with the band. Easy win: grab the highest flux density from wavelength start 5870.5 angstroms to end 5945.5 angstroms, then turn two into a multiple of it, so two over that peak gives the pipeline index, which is 0.503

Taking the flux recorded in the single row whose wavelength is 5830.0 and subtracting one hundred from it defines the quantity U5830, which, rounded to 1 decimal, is -96.2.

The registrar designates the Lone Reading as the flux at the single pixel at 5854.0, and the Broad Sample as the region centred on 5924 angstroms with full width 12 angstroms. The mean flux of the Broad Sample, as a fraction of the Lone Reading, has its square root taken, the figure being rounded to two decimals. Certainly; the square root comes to 1.01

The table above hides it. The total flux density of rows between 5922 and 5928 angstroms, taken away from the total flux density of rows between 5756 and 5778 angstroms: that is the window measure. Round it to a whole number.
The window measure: 20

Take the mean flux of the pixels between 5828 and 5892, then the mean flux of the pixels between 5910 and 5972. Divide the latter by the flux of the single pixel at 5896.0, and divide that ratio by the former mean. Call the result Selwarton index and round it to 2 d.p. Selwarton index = 0.32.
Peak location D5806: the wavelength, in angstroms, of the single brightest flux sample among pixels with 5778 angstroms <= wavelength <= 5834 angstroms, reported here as 5803.0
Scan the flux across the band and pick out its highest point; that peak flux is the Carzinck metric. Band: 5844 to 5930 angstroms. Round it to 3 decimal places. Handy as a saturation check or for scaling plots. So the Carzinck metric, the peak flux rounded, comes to 3.995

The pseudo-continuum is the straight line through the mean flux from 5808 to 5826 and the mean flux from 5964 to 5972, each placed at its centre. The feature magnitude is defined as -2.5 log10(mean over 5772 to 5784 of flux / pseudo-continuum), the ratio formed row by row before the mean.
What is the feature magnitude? 0.08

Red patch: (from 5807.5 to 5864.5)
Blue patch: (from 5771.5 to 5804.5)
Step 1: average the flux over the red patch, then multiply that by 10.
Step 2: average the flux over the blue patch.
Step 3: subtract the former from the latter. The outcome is -32.6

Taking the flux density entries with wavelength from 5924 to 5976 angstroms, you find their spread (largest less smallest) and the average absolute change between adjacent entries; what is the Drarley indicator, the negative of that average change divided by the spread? -0.305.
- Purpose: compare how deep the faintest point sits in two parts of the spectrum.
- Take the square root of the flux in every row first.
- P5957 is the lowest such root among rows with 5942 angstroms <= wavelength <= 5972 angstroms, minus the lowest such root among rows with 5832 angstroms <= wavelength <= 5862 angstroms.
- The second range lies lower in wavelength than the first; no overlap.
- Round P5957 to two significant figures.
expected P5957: -0.33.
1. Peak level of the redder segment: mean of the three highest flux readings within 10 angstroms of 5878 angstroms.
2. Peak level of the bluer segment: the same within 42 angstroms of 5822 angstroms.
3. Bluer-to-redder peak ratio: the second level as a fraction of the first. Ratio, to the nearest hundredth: 1.08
